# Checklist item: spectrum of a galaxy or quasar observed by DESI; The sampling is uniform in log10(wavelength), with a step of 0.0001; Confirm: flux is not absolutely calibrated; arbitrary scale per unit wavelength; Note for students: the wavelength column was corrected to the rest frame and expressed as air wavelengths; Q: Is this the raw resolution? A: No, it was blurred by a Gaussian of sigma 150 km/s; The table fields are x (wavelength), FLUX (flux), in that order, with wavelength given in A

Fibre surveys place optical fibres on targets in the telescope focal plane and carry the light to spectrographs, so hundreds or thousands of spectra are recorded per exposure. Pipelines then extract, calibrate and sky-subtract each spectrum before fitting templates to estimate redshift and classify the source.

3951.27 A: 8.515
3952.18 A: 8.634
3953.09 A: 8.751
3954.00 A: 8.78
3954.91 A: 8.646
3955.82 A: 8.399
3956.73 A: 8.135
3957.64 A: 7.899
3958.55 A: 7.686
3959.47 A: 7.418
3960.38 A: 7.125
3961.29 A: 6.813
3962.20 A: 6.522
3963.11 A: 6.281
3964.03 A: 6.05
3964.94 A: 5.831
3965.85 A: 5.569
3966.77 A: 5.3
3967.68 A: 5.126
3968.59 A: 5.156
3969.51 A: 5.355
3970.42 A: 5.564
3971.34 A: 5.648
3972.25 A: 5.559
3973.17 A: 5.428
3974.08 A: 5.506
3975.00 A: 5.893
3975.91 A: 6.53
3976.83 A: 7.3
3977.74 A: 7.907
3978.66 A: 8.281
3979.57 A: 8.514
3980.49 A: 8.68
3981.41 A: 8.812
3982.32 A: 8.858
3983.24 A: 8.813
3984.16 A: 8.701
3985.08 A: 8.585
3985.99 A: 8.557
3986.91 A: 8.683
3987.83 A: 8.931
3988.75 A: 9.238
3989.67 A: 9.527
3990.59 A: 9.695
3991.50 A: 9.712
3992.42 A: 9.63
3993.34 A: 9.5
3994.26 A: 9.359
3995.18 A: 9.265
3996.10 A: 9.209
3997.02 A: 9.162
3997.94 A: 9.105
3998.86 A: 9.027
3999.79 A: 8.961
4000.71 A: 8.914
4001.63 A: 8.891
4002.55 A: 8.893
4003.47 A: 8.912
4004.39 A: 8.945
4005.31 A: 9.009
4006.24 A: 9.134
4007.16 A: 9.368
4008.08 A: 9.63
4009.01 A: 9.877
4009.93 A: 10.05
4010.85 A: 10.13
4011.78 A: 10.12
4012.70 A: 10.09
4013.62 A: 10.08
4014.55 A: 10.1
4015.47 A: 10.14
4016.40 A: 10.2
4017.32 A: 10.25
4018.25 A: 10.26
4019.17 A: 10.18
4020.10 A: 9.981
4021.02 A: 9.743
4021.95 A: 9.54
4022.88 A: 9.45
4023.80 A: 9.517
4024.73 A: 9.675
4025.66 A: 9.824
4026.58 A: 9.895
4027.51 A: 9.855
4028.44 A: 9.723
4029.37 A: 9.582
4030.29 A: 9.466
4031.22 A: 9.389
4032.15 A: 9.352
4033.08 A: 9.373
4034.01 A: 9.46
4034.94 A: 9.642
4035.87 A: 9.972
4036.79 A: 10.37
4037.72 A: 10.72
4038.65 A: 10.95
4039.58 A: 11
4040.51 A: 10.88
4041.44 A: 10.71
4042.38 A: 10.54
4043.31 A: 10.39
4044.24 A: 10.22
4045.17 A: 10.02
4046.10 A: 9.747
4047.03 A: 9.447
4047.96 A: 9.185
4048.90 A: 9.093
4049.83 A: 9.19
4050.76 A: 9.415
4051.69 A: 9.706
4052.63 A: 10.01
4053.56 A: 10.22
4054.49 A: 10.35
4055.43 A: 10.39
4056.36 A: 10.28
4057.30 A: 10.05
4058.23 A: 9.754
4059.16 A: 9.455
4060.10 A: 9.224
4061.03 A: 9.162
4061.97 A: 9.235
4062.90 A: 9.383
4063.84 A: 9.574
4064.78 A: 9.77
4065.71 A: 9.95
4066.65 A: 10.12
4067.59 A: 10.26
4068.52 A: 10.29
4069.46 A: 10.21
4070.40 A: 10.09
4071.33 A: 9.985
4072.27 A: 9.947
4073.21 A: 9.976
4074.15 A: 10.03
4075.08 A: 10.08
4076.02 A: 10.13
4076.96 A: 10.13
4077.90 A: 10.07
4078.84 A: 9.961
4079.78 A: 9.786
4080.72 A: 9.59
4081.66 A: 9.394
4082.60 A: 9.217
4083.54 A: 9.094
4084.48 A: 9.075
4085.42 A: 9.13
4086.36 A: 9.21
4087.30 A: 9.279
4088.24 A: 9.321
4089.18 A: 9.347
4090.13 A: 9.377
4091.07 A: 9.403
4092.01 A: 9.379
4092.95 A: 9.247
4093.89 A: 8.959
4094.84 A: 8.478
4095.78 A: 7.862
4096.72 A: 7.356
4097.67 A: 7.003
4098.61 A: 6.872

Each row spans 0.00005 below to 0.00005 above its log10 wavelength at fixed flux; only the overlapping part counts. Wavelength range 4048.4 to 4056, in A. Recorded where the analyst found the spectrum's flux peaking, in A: 4055.43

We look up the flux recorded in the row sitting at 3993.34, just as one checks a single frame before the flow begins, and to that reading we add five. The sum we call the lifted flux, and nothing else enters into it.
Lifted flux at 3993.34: 14.5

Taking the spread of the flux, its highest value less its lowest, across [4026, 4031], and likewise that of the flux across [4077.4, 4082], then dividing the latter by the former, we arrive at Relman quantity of 1.6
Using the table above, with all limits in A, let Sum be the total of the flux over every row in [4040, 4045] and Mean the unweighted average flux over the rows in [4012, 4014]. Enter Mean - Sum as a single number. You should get -43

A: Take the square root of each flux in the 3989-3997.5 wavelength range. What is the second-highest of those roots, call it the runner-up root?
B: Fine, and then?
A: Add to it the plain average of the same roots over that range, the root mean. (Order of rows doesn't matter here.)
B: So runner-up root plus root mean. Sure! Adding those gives 6.19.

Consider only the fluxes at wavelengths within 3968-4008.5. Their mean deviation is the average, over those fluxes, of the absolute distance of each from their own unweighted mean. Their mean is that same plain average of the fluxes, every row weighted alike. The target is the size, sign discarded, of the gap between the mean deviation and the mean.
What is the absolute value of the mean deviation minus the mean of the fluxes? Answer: 7.13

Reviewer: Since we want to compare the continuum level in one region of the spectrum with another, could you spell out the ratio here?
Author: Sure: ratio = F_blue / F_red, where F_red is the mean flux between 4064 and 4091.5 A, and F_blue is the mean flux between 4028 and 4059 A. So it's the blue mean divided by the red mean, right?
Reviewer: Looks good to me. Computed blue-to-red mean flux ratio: 1.02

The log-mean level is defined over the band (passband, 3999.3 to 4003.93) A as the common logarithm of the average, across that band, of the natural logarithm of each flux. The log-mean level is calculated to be 0.340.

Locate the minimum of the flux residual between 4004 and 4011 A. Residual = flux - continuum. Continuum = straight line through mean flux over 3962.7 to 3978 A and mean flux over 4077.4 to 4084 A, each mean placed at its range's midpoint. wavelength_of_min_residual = 4004.39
